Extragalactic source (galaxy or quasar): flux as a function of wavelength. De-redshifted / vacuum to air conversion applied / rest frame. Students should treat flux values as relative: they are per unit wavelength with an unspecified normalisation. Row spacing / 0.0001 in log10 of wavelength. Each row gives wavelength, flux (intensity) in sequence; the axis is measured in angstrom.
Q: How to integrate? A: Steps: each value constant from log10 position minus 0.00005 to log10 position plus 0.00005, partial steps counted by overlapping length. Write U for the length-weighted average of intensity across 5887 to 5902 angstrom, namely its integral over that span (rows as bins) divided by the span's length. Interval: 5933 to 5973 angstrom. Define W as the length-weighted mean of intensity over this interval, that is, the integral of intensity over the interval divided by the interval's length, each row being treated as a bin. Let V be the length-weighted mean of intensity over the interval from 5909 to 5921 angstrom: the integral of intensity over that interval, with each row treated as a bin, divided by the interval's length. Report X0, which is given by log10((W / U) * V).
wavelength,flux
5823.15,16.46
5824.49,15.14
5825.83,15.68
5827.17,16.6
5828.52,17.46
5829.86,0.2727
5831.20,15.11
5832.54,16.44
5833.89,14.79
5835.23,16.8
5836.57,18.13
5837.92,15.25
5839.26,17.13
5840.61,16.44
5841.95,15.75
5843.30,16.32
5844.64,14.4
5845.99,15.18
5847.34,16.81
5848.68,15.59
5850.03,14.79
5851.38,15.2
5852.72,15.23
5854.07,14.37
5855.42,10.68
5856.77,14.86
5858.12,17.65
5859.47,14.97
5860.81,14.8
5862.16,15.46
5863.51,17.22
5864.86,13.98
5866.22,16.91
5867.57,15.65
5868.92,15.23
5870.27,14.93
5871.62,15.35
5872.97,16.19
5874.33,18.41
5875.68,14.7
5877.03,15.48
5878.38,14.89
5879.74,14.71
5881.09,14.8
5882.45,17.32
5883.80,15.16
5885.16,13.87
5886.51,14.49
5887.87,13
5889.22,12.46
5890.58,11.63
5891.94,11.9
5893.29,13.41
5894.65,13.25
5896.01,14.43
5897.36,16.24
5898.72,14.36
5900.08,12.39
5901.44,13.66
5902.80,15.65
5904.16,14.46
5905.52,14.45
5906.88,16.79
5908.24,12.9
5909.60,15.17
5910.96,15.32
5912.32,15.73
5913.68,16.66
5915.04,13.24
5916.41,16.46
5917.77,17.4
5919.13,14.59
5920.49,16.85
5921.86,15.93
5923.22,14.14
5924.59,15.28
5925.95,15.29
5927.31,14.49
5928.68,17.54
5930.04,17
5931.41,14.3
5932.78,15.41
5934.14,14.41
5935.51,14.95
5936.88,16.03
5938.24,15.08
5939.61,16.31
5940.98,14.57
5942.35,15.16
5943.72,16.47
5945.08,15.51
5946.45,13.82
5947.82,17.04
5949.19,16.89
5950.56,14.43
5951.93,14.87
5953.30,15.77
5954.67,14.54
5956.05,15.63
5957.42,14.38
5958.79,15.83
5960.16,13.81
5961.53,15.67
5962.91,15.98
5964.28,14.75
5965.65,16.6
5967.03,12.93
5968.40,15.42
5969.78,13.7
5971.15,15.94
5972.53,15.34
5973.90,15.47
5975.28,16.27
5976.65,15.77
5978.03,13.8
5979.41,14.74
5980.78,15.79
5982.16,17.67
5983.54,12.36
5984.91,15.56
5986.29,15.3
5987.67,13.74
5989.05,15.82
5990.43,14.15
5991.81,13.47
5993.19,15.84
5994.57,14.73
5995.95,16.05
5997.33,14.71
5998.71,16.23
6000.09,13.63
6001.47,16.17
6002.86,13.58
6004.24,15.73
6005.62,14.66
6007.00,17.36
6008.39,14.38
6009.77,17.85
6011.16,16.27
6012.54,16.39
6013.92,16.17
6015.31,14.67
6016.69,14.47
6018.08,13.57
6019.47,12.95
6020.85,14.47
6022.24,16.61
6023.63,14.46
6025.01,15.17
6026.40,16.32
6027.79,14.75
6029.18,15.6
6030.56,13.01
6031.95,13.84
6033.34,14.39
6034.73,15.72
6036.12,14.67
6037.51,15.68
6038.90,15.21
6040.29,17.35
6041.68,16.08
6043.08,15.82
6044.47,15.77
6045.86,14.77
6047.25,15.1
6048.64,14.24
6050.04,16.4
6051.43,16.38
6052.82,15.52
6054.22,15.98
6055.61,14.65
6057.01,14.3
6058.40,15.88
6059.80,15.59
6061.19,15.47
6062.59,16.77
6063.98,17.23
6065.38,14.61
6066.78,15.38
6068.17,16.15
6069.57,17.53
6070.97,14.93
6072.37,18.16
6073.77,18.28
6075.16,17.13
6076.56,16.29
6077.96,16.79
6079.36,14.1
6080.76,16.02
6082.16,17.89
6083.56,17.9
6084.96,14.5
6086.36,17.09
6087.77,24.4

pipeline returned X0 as 1.25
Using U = 13.35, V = 15.71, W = 15.2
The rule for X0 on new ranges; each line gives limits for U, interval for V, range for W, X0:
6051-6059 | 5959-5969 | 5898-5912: 1.15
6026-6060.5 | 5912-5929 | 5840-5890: 1.19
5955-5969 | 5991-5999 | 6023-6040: 1.18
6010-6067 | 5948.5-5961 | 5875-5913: 1.15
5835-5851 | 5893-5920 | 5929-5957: 1.16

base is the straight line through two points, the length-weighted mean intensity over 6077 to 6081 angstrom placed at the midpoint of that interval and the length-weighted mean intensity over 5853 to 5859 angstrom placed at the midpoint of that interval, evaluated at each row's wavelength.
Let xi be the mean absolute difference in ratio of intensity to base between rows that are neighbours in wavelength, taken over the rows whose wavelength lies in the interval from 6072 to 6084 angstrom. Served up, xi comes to 0.07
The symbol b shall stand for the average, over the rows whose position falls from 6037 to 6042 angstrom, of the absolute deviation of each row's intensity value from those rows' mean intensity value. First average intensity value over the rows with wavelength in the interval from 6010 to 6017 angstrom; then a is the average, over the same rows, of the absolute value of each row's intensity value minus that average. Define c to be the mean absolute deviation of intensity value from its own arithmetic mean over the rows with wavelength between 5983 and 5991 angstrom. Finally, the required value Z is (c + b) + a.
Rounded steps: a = 0.82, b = 0.6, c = 1.1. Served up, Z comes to 2.53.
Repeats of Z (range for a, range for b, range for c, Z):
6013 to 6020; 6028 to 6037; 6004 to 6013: 2.68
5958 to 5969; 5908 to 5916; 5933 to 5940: 2.80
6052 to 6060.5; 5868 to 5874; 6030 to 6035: 1.76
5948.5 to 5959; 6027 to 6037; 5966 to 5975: 2.43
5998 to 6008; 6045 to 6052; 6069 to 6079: 2.86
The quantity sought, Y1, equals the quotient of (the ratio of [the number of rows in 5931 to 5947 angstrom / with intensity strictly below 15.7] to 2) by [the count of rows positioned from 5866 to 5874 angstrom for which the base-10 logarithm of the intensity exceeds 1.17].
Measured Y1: 0.75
